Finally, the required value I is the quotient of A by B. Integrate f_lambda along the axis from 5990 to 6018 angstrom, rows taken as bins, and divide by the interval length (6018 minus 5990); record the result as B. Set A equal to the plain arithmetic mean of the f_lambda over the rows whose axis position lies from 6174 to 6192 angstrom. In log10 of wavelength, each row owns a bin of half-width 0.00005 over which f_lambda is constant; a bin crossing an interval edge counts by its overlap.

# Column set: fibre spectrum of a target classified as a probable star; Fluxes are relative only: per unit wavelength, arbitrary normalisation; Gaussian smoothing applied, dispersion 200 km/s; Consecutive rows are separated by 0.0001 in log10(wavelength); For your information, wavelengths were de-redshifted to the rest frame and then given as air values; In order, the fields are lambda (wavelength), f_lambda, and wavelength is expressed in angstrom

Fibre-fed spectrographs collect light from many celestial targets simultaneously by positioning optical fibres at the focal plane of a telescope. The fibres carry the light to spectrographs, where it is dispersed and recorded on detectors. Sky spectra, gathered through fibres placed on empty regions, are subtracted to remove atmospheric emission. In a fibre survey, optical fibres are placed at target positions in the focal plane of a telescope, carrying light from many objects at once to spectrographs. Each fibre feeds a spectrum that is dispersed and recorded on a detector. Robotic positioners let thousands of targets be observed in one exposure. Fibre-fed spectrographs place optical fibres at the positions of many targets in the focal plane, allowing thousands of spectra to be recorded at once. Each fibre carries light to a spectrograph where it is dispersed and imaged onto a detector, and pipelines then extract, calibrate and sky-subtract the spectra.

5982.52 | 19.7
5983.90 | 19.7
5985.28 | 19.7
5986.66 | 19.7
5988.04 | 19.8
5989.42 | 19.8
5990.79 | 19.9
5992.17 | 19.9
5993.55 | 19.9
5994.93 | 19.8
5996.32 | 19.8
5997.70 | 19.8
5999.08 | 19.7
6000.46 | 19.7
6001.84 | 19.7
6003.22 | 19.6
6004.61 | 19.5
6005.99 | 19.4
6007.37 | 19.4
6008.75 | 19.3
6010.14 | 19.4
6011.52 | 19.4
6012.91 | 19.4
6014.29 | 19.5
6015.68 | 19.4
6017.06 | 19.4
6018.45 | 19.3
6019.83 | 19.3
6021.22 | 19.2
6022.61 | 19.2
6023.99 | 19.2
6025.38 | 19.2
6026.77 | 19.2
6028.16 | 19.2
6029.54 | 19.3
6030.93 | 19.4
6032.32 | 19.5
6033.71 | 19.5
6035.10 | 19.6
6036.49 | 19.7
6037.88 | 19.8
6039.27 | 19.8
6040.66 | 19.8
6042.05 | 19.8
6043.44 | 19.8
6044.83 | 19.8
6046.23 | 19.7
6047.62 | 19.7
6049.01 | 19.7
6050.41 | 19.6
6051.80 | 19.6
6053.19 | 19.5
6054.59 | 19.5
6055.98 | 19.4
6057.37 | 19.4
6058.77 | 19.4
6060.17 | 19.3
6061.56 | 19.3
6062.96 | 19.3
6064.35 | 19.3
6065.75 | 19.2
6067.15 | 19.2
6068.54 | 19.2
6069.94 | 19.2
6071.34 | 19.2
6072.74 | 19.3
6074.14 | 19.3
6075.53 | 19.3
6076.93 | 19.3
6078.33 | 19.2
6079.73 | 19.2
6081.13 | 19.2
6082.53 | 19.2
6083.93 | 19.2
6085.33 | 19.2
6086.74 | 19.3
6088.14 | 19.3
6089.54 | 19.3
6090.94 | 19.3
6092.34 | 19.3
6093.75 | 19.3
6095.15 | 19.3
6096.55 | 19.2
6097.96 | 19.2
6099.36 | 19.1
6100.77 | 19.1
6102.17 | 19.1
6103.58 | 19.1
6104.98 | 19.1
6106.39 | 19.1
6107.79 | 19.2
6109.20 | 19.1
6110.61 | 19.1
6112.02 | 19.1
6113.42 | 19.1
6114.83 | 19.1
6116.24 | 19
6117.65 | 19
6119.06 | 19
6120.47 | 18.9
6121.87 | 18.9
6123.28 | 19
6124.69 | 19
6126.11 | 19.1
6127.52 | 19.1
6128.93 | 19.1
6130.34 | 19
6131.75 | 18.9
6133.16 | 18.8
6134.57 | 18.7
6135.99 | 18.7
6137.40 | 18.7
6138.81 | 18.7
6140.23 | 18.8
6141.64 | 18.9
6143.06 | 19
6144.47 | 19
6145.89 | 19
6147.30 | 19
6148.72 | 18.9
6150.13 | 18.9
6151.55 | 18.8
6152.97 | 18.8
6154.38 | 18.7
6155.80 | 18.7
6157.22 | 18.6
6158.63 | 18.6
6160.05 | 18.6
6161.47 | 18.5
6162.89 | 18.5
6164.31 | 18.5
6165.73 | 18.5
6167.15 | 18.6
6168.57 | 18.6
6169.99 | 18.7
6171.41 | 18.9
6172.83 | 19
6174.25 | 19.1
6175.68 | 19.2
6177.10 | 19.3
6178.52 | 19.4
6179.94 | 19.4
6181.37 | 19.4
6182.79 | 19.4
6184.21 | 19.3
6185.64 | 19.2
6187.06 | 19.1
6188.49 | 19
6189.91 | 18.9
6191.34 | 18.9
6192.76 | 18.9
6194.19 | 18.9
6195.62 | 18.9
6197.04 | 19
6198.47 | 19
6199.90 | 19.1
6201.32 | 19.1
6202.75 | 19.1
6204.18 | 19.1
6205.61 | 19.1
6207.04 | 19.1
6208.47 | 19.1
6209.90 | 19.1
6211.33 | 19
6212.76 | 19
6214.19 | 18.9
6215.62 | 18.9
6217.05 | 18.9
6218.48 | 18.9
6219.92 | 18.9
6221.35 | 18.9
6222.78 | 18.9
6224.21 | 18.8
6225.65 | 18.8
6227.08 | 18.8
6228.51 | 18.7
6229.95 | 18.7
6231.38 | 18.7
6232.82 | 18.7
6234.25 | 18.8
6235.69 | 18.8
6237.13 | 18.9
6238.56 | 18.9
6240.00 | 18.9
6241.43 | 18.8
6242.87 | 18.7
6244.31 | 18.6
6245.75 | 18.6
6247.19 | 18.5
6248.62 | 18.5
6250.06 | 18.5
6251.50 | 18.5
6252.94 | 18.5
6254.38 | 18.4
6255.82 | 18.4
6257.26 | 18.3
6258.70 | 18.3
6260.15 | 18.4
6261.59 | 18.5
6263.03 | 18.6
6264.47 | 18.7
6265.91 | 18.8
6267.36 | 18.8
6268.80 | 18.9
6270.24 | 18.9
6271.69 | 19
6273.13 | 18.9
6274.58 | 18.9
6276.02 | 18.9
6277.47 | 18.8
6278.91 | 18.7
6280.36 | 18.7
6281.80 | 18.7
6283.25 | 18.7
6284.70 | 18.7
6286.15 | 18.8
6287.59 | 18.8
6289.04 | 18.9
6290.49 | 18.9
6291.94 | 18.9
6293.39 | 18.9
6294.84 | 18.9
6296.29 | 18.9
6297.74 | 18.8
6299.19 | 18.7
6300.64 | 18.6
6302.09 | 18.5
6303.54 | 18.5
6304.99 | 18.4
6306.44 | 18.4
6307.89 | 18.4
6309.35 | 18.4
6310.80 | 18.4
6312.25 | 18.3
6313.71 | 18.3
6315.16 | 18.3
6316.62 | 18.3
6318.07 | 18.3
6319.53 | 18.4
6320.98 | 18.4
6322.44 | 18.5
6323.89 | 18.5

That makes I 0.980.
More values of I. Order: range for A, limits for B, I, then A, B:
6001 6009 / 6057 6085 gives 1.012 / 19.5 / 19.3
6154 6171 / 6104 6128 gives 0.976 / 18.6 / 19.1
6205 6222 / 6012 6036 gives 0.981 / 19.0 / 19.3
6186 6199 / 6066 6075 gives 0.985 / 19.0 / 19.2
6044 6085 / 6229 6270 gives 1.039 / 19.4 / 18.6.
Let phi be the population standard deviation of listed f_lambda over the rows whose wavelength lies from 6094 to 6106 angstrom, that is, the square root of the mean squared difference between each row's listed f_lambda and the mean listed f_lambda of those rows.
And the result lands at 0.07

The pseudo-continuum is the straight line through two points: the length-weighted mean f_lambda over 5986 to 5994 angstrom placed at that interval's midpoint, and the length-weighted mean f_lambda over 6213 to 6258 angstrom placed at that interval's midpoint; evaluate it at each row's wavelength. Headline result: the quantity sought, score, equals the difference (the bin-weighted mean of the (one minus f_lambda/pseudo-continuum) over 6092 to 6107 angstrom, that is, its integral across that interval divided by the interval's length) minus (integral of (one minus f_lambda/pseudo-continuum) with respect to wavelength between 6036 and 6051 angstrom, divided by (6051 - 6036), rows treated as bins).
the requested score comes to 0.016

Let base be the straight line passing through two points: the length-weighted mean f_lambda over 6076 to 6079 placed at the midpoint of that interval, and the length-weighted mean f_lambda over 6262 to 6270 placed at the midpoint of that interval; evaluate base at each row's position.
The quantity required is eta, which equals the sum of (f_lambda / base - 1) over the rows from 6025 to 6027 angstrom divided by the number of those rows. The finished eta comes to -0.009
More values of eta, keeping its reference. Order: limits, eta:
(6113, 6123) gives -0.008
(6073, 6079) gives 0.001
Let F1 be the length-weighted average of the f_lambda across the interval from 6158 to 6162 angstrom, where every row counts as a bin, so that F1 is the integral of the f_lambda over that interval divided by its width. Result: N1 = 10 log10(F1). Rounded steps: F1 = 18.55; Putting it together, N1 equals 12.7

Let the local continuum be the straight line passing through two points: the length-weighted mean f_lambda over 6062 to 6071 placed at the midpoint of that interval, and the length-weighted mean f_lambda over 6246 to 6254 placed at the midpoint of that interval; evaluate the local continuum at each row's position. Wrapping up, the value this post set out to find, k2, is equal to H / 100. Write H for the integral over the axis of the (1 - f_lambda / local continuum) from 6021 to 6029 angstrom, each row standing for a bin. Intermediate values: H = 0.08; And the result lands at 0.0008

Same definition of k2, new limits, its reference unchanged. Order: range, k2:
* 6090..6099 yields -0.0007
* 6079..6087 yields -0.0002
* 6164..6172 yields 0.0008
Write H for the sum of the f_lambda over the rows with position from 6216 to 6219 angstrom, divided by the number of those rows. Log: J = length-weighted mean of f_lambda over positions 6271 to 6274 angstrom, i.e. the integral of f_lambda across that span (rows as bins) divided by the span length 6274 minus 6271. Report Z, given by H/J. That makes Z 1.00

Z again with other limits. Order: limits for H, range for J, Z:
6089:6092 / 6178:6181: 1.00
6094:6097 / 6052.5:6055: 0.99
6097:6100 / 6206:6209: 1.00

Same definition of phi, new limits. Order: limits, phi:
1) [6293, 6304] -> 0.16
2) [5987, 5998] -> 0.05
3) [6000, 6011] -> 0.14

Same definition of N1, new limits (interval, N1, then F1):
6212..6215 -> 12.8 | 18.96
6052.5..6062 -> 12.9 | 19.40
